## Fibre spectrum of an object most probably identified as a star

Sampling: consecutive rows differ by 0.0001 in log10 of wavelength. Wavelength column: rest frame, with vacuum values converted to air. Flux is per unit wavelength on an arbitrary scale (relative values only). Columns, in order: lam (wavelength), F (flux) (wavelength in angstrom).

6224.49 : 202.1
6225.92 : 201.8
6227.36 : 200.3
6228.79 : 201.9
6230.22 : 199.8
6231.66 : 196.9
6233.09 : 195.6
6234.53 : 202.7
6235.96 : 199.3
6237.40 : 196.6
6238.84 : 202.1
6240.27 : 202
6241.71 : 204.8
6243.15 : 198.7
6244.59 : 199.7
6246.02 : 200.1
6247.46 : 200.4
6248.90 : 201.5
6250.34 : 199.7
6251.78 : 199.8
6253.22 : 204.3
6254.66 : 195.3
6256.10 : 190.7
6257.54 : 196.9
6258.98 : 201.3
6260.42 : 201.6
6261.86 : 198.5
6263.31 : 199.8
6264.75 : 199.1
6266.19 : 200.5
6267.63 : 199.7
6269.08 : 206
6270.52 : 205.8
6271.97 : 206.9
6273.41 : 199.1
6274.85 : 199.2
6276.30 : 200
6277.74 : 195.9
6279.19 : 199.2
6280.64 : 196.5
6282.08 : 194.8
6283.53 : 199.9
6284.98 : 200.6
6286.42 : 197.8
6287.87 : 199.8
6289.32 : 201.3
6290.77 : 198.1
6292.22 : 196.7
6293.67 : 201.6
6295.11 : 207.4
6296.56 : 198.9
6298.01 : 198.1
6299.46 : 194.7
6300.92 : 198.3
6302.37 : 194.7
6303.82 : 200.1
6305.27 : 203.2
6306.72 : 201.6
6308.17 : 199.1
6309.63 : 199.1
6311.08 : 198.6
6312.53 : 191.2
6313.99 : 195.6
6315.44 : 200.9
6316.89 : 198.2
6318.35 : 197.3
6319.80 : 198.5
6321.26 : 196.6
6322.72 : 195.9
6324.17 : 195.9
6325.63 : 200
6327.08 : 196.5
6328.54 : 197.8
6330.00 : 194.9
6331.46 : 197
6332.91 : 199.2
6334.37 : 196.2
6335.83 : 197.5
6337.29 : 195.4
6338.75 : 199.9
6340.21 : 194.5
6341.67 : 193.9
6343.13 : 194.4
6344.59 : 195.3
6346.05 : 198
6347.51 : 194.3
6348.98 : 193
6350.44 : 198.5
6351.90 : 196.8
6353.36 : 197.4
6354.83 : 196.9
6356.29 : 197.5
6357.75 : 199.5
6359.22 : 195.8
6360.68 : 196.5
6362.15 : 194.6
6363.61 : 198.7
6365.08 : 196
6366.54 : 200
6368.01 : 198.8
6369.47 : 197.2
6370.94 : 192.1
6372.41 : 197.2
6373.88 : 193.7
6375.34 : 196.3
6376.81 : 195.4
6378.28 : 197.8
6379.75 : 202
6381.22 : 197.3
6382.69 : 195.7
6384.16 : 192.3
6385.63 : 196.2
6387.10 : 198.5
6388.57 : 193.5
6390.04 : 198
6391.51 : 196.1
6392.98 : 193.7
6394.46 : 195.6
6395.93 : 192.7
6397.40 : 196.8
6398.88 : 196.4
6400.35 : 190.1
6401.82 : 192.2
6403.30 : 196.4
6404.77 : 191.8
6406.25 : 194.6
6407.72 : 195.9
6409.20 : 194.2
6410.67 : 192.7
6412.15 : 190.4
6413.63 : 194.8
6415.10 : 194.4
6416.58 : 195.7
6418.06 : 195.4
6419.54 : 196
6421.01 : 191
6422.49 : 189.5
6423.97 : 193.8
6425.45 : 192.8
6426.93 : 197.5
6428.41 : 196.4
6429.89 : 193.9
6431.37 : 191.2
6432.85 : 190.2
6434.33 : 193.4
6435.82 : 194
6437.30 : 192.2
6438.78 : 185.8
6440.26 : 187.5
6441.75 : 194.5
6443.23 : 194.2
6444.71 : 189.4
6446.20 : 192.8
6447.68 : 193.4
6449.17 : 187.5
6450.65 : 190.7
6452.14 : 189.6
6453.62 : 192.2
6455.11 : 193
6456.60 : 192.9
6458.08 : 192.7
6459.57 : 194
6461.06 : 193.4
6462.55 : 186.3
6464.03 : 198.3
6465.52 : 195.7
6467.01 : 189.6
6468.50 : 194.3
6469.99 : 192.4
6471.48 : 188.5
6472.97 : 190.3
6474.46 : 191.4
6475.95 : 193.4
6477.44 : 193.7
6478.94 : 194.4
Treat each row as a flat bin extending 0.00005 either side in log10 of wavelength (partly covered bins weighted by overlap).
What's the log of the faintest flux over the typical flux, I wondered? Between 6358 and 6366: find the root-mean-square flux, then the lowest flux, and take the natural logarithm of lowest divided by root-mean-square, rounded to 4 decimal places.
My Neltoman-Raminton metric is -0.0088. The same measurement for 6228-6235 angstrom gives -0.0192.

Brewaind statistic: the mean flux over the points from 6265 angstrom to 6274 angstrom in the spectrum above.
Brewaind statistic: 203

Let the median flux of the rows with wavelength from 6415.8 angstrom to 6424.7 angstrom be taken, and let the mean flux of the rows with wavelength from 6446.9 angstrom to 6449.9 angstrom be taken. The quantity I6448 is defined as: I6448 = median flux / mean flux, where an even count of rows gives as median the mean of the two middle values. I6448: 1.02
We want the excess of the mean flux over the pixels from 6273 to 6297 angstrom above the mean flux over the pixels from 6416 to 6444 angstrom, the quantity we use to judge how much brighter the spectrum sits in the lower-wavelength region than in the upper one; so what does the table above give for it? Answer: 6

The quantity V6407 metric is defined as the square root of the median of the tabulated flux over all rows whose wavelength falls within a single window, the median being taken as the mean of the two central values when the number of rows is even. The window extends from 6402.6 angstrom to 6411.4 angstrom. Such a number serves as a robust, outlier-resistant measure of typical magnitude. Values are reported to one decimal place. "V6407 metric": 13.9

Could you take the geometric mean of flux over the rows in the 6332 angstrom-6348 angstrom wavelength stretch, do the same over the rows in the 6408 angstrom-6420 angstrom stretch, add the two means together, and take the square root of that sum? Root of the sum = 19.8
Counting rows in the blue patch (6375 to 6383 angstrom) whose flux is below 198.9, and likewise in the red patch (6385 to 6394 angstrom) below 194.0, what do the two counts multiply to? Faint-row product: 10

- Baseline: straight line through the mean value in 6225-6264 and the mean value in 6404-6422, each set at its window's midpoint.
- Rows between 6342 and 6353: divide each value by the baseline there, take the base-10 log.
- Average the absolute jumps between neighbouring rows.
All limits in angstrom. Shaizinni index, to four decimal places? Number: 0.0058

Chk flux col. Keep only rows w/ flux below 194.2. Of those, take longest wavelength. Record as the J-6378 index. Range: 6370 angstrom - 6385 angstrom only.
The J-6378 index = 6384.16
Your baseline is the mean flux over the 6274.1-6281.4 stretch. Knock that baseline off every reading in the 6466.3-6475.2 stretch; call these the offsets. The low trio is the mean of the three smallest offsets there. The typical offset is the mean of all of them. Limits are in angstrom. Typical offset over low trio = 0.81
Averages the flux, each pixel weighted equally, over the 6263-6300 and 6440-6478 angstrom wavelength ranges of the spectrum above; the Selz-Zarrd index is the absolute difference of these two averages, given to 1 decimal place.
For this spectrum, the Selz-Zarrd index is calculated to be 7.9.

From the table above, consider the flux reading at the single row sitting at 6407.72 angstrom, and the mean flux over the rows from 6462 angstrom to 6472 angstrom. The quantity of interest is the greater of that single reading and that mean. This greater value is 196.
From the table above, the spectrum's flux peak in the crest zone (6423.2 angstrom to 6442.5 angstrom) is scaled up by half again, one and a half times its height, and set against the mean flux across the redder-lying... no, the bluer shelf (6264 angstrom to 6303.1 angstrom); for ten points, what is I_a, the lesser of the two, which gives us 199.7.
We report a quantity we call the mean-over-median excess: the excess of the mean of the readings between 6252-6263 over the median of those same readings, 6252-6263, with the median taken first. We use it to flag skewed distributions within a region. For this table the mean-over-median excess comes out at -0.1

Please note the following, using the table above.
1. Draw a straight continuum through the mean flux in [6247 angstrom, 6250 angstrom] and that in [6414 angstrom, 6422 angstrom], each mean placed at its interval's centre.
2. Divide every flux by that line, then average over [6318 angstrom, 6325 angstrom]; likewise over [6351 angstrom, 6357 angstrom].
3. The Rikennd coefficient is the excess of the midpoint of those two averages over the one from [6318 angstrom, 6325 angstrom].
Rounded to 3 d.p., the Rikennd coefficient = 0.004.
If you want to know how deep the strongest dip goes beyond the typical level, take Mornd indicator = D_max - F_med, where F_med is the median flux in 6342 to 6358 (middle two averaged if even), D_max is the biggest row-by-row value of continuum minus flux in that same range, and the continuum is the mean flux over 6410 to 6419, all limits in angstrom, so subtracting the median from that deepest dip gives -196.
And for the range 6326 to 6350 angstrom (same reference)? -195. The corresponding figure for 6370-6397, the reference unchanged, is -194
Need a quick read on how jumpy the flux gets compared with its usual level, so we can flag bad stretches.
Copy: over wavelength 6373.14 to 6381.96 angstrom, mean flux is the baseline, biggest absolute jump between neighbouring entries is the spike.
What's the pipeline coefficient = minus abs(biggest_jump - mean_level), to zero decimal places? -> -192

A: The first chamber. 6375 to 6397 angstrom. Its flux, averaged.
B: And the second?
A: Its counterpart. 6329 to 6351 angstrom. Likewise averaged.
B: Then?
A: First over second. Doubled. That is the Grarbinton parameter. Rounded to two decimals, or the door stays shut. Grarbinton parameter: 2.00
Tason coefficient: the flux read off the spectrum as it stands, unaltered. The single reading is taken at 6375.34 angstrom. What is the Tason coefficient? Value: 196.3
